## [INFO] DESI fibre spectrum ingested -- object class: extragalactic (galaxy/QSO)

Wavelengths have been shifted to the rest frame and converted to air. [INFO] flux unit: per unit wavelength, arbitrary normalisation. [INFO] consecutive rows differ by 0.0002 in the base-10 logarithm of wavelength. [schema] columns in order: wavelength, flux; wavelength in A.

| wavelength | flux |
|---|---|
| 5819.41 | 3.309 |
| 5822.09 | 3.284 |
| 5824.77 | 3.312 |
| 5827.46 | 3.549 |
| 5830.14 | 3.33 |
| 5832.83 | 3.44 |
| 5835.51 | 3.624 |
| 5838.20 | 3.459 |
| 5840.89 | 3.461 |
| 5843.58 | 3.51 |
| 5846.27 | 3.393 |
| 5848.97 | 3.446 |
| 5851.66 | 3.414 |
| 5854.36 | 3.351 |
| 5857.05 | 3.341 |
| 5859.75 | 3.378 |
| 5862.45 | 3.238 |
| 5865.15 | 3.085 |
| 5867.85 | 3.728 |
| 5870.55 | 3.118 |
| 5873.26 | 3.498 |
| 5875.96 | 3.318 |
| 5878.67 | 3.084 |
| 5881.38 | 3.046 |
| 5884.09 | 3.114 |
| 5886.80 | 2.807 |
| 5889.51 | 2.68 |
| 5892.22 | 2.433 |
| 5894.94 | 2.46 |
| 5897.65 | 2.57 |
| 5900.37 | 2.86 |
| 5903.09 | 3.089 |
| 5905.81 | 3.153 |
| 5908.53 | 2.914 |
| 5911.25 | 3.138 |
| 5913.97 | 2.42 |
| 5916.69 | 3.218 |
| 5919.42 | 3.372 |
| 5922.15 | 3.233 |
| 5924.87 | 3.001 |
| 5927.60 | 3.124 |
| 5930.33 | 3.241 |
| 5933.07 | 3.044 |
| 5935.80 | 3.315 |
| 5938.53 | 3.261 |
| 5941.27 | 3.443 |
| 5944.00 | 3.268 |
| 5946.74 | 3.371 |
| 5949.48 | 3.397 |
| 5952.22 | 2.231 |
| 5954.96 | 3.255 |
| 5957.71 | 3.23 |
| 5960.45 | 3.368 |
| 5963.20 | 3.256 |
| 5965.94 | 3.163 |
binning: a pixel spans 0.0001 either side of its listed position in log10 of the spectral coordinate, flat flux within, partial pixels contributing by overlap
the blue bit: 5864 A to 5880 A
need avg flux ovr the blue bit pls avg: 3.31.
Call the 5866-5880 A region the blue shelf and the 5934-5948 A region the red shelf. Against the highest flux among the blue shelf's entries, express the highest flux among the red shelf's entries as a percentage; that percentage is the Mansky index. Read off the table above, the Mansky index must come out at 92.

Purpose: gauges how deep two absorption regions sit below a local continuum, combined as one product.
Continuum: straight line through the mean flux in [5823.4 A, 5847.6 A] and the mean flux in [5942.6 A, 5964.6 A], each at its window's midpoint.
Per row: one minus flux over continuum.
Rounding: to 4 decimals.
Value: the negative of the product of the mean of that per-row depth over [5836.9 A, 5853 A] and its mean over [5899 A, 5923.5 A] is 0.0003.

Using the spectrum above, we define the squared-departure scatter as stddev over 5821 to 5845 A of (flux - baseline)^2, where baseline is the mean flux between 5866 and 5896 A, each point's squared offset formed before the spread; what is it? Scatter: 0.09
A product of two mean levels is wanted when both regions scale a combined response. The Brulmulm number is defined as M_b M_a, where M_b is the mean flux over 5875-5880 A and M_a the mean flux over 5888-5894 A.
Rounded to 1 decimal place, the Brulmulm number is 8.2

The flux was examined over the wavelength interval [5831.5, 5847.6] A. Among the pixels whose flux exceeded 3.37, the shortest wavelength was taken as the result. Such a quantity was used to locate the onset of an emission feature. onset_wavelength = 5832.83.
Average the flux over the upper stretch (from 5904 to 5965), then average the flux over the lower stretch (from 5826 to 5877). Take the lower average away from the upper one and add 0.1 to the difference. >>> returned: -0.16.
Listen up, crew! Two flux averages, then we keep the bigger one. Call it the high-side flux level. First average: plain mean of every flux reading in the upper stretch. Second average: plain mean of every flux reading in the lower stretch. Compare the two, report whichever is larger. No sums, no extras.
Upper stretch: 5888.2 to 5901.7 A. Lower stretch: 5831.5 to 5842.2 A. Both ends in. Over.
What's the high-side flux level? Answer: 3.50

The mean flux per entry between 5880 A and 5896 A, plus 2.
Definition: 4.8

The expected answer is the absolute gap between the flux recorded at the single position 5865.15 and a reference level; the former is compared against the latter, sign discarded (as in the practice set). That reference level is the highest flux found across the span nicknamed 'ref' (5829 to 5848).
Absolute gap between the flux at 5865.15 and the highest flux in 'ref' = 0.54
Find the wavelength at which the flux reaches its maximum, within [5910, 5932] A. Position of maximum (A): 5919.42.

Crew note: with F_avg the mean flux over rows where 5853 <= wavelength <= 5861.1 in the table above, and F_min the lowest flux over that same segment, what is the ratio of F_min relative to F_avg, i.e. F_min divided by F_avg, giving 1.00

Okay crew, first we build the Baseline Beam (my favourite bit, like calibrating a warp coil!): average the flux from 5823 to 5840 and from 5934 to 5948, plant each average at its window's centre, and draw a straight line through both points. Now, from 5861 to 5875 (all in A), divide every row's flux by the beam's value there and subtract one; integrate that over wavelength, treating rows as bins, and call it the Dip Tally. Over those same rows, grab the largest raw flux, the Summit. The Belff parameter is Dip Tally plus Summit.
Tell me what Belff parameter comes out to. 3.4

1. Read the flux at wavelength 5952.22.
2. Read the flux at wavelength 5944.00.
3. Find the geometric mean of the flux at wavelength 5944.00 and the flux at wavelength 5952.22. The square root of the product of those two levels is 2.70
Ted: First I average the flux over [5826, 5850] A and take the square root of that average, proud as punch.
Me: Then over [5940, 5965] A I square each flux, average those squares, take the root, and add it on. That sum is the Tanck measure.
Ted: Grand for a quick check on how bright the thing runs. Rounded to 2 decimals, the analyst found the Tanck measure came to 5.08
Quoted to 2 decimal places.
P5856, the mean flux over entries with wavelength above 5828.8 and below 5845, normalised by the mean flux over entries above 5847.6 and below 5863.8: 1.03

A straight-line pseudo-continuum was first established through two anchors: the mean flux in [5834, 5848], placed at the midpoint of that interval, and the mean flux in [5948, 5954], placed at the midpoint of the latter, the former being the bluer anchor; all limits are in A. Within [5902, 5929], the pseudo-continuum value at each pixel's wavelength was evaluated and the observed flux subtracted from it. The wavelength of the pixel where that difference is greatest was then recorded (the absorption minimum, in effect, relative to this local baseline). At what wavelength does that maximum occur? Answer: 5913.97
